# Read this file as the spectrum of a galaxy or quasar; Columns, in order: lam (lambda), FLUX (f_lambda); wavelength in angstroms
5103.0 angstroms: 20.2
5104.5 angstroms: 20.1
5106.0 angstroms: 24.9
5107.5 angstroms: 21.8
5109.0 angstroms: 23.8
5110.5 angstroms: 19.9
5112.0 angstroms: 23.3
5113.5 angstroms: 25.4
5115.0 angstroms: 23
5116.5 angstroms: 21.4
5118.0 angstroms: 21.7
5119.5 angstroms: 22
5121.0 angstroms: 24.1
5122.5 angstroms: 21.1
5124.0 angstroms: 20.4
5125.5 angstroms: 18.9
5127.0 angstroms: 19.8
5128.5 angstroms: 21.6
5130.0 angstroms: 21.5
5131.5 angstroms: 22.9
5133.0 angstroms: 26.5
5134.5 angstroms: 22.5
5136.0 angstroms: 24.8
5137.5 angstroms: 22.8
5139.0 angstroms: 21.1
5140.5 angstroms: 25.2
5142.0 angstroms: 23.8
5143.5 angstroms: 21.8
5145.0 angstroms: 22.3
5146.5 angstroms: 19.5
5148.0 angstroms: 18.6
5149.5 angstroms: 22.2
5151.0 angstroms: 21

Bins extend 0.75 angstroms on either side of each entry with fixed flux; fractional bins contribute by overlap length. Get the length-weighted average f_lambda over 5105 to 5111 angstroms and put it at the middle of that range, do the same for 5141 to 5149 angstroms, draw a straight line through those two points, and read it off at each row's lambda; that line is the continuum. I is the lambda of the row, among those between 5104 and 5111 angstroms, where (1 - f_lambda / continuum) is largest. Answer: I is 5110.5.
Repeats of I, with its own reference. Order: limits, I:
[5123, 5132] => 5125.5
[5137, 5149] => 5148.0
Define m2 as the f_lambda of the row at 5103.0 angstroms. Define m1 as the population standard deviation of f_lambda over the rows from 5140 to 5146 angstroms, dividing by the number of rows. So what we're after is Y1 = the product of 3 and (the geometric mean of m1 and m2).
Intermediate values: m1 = 1.3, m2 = 20.2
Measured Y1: 15.6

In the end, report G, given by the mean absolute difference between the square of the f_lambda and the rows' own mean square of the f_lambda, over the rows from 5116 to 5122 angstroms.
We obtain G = 41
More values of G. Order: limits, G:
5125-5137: 84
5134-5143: 58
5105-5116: 62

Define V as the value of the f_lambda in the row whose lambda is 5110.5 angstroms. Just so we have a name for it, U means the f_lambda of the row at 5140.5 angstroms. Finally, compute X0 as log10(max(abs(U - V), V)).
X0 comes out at 1.299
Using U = 25.2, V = 19.9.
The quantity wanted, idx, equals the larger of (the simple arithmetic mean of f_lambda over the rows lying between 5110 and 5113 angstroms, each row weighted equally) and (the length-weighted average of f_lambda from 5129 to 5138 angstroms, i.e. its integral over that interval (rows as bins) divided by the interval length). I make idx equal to 23.5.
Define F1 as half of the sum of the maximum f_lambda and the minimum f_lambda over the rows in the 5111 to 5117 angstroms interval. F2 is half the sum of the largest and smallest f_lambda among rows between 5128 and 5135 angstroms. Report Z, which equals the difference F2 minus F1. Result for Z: 0.6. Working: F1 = 23.4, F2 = 24.0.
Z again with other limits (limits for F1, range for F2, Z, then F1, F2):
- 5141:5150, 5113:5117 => 2.2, 21.2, 23.4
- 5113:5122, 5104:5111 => -1.0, 23.4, 22.4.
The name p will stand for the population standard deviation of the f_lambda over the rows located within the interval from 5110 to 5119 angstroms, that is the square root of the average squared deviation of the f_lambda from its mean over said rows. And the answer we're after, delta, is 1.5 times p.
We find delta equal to 2.59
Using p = 1.73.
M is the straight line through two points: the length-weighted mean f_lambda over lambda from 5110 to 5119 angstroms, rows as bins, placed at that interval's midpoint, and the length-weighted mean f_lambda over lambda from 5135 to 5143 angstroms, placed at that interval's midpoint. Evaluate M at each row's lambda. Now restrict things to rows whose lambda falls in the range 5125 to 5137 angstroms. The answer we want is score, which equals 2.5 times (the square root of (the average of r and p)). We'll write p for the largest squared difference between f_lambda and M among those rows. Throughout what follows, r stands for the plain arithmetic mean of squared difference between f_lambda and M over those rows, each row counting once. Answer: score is 8.3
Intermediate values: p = 16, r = 5.6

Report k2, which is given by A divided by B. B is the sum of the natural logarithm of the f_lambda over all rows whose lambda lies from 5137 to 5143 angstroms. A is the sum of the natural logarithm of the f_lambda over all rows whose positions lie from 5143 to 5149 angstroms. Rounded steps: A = 12.1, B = 12.6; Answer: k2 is 0.96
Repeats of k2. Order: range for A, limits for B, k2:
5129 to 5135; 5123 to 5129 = 1.05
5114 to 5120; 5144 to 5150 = 1.02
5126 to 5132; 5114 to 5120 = 0.99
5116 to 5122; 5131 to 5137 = 0.97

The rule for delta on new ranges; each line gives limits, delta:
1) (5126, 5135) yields 3.08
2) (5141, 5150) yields 2.66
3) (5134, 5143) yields 2.10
